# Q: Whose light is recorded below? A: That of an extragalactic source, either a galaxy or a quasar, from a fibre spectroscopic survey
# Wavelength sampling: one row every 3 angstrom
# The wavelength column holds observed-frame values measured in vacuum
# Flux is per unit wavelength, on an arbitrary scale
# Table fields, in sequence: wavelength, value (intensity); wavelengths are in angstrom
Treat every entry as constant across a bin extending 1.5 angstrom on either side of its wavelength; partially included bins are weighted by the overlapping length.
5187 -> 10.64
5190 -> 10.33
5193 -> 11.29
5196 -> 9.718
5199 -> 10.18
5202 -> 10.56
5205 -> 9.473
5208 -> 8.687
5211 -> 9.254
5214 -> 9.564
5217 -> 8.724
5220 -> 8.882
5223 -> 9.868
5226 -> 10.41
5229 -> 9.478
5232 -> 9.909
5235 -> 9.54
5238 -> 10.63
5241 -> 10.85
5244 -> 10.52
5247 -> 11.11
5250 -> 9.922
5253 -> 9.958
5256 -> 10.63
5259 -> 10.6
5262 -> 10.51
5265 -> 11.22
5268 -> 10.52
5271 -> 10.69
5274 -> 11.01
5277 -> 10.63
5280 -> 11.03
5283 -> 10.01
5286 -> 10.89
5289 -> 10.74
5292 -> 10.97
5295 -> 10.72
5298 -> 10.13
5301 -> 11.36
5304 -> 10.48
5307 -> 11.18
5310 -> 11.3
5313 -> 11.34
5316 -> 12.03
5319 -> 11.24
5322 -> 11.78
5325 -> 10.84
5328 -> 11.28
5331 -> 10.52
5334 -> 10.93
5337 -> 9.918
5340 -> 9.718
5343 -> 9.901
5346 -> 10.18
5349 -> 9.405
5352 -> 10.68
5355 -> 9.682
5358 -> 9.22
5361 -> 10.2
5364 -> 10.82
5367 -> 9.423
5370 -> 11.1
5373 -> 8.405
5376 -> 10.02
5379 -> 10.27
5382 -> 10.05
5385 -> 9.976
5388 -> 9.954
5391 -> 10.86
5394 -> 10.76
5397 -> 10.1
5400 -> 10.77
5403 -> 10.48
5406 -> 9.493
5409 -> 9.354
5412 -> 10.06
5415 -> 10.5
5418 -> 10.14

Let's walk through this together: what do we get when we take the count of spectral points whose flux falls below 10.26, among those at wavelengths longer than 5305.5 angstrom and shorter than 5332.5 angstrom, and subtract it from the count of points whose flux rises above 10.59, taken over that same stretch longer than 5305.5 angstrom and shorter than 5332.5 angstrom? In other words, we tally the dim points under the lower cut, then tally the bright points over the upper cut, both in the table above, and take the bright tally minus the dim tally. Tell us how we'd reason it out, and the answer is 8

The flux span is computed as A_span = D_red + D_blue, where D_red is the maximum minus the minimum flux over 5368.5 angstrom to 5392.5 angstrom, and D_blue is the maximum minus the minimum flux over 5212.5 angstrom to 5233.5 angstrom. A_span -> 4.4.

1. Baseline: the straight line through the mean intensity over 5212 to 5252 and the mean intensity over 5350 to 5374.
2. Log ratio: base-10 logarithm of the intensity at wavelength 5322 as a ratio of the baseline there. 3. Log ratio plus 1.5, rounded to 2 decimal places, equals 1.57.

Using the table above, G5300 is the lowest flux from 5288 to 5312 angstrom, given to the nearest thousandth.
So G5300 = 10.130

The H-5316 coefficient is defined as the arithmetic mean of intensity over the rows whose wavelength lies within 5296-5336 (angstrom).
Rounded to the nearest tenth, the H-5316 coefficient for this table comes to 11.1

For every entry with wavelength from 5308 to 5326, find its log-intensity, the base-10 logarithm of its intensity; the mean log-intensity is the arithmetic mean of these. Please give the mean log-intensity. 1.06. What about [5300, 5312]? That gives 1.04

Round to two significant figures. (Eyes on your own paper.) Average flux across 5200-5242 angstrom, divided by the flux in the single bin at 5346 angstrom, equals 0.95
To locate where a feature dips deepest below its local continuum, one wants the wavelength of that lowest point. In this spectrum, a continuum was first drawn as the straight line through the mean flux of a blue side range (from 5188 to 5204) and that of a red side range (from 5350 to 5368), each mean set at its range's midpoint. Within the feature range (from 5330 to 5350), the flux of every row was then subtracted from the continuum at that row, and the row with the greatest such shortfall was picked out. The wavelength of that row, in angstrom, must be 5349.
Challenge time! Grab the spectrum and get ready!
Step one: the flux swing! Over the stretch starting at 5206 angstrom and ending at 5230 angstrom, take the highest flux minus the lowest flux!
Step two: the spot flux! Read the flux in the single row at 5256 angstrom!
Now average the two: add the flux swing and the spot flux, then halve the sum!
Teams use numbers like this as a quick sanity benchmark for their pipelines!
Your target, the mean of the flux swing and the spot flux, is 6.2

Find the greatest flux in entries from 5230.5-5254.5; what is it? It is 11.11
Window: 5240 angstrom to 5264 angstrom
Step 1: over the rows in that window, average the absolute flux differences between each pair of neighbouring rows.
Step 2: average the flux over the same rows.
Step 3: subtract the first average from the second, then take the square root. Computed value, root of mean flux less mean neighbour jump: 3.18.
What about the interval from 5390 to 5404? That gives 3.19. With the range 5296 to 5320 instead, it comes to 3.24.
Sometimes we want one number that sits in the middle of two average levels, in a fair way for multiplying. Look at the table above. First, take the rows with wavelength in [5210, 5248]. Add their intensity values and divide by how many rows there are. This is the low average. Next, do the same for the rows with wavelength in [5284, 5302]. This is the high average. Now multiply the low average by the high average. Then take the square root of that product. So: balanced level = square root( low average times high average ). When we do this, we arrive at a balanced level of 10.3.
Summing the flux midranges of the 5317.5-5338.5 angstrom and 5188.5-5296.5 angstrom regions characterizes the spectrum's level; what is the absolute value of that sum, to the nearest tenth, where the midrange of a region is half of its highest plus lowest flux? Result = 20.8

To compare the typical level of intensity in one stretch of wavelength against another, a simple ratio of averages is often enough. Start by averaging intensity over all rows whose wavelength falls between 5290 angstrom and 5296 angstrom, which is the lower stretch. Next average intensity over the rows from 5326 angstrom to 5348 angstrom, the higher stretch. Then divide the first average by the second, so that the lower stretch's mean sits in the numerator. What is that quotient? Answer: 1.05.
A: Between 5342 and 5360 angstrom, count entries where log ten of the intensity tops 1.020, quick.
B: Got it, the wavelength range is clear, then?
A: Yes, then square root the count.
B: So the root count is 1.0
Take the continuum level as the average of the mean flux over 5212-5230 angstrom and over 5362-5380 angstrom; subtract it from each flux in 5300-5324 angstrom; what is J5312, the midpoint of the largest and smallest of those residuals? 1.51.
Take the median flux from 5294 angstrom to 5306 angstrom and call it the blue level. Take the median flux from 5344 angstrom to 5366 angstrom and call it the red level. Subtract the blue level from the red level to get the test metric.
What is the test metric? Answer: -0.4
